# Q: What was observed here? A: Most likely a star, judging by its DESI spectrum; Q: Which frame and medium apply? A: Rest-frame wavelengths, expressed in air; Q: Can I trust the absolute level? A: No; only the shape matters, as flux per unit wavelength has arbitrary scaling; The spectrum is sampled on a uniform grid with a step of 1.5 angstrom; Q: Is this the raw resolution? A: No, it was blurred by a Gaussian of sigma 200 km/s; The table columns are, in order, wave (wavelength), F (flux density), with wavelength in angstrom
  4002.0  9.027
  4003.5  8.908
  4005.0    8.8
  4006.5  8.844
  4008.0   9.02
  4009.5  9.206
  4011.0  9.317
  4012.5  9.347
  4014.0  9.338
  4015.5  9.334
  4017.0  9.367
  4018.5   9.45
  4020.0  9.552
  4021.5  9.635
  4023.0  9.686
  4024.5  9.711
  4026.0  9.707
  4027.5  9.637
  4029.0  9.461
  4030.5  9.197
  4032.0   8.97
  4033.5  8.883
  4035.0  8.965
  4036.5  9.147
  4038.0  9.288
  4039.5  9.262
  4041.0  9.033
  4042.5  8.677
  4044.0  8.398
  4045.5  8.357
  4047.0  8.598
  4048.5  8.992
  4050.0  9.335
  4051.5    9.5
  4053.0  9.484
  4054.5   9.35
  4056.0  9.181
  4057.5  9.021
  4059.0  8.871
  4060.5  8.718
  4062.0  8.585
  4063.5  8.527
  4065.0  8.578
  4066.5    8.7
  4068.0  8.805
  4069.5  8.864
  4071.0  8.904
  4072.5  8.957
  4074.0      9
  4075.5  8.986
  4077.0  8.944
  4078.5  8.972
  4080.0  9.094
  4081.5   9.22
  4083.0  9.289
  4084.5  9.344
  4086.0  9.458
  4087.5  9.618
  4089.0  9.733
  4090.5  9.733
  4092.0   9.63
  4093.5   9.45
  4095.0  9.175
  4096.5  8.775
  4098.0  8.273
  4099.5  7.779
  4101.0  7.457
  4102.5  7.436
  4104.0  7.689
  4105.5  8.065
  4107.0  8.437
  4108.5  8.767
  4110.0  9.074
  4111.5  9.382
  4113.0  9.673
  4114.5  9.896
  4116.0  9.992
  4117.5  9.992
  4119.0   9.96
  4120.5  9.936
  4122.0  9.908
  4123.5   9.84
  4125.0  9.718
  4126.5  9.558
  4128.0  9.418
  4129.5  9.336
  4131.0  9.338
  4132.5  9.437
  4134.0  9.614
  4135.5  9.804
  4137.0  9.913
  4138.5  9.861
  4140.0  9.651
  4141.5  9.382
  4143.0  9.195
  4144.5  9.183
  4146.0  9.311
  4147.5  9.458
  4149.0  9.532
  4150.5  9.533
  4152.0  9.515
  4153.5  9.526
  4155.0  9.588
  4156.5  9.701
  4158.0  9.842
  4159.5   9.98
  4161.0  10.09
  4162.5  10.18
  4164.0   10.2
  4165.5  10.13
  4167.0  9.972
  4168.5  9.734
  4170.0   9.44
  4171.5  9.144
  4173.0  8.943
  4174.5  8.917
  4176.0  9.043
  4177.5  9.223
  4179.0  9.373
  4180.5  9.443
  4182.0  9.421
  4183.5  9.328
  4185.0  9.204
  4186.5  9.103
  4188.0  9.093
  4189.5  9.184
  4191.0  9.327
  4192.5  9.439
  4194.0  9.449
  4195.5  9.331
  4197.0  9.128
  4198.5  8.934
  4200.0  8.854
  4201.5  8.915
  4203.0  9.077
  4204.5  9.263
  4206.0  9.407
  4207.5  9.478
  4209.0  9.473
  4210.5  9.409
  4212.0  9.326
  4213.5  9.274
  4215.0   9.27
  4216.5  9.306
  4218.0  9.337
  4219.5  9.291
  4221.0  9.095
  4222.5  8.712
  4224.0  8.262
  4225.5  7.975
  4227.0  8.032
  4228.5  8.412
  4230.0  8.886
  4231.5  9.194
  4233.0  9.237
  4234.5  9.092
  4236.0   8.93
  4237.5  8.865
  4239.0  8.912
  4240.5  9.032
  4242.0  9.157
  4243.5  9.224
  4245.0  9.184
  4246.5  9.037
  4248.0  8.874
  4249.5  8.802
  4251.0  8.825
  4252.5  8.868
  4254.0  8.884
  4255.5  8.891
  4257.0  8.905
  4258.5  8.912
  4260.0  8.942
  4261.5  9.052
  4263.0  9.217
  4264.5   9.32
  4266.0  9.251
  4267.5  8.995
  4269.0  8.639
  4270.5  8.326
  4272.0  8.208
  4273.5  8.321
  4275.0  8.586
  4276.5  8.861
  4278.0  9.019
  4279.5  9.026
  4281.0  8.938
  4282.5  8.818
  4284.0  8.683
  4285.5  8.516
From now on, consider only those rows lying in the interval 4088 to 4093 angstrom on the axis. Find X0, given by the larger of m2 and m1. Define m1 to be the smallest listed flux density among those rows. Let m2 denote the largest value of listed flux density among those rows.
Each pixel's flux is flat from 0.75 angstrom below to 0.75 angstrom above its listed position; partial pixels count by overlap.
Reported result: 9.73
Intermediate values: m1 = 9.63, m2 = 9.733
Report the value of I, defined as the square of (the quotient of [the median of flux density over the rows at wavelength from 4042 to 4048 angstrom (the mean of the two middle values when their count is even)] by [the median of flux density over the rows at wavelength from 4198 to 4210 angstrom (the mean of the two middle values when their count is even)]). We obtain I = 0.86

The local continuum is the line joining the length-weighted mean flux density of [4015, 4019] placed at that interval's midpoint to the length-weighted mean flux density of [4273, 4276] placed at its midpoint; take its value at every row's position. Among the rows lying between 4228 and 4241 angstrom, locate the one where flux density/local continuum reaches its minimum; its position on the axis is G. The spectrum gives 4228.5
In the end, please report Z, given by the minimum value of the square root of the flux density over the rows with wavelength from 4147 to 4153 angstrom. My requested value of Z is 3.08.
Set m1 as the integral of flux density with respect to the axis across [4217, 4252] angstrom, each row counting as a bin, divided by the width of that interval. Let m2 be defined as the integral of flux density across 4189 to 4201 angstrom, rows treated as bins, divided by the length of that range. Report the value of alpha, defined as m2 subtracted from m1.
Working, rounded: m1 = 8.9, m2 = 9.20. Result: -0.31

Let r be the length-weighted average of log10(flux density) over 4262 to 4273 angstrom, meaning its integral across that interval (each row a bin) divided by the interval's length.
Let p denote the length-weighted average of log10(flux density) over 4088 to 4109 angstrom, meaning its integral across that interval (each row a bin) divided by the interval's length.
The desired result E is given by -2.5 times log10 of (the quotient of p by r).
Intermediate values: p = 0.93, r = 0.946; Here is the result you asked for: 0.015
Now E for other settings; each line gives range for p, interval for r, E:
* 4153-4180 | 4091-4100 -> -0.038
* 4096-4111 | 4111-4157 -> 0.081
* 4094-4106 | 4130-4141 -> 0.088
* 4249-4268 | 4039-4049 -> -0.014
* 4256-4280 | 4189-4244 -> 0.012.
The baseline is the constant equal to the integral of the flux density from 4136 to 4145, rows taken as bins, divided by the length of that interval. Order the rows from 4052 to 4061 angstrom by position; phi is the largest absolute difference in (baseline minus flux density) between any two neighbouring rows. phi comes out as 0.17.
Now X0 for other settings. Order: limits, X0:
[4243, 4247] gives 9.22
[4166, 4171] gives 9.97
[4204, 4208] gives 9.48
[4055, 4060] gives 9.18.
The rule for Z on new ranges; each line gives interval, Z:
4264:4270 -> 2.94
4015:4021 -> 3.06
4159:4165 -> 3.16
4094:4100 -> 2.79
